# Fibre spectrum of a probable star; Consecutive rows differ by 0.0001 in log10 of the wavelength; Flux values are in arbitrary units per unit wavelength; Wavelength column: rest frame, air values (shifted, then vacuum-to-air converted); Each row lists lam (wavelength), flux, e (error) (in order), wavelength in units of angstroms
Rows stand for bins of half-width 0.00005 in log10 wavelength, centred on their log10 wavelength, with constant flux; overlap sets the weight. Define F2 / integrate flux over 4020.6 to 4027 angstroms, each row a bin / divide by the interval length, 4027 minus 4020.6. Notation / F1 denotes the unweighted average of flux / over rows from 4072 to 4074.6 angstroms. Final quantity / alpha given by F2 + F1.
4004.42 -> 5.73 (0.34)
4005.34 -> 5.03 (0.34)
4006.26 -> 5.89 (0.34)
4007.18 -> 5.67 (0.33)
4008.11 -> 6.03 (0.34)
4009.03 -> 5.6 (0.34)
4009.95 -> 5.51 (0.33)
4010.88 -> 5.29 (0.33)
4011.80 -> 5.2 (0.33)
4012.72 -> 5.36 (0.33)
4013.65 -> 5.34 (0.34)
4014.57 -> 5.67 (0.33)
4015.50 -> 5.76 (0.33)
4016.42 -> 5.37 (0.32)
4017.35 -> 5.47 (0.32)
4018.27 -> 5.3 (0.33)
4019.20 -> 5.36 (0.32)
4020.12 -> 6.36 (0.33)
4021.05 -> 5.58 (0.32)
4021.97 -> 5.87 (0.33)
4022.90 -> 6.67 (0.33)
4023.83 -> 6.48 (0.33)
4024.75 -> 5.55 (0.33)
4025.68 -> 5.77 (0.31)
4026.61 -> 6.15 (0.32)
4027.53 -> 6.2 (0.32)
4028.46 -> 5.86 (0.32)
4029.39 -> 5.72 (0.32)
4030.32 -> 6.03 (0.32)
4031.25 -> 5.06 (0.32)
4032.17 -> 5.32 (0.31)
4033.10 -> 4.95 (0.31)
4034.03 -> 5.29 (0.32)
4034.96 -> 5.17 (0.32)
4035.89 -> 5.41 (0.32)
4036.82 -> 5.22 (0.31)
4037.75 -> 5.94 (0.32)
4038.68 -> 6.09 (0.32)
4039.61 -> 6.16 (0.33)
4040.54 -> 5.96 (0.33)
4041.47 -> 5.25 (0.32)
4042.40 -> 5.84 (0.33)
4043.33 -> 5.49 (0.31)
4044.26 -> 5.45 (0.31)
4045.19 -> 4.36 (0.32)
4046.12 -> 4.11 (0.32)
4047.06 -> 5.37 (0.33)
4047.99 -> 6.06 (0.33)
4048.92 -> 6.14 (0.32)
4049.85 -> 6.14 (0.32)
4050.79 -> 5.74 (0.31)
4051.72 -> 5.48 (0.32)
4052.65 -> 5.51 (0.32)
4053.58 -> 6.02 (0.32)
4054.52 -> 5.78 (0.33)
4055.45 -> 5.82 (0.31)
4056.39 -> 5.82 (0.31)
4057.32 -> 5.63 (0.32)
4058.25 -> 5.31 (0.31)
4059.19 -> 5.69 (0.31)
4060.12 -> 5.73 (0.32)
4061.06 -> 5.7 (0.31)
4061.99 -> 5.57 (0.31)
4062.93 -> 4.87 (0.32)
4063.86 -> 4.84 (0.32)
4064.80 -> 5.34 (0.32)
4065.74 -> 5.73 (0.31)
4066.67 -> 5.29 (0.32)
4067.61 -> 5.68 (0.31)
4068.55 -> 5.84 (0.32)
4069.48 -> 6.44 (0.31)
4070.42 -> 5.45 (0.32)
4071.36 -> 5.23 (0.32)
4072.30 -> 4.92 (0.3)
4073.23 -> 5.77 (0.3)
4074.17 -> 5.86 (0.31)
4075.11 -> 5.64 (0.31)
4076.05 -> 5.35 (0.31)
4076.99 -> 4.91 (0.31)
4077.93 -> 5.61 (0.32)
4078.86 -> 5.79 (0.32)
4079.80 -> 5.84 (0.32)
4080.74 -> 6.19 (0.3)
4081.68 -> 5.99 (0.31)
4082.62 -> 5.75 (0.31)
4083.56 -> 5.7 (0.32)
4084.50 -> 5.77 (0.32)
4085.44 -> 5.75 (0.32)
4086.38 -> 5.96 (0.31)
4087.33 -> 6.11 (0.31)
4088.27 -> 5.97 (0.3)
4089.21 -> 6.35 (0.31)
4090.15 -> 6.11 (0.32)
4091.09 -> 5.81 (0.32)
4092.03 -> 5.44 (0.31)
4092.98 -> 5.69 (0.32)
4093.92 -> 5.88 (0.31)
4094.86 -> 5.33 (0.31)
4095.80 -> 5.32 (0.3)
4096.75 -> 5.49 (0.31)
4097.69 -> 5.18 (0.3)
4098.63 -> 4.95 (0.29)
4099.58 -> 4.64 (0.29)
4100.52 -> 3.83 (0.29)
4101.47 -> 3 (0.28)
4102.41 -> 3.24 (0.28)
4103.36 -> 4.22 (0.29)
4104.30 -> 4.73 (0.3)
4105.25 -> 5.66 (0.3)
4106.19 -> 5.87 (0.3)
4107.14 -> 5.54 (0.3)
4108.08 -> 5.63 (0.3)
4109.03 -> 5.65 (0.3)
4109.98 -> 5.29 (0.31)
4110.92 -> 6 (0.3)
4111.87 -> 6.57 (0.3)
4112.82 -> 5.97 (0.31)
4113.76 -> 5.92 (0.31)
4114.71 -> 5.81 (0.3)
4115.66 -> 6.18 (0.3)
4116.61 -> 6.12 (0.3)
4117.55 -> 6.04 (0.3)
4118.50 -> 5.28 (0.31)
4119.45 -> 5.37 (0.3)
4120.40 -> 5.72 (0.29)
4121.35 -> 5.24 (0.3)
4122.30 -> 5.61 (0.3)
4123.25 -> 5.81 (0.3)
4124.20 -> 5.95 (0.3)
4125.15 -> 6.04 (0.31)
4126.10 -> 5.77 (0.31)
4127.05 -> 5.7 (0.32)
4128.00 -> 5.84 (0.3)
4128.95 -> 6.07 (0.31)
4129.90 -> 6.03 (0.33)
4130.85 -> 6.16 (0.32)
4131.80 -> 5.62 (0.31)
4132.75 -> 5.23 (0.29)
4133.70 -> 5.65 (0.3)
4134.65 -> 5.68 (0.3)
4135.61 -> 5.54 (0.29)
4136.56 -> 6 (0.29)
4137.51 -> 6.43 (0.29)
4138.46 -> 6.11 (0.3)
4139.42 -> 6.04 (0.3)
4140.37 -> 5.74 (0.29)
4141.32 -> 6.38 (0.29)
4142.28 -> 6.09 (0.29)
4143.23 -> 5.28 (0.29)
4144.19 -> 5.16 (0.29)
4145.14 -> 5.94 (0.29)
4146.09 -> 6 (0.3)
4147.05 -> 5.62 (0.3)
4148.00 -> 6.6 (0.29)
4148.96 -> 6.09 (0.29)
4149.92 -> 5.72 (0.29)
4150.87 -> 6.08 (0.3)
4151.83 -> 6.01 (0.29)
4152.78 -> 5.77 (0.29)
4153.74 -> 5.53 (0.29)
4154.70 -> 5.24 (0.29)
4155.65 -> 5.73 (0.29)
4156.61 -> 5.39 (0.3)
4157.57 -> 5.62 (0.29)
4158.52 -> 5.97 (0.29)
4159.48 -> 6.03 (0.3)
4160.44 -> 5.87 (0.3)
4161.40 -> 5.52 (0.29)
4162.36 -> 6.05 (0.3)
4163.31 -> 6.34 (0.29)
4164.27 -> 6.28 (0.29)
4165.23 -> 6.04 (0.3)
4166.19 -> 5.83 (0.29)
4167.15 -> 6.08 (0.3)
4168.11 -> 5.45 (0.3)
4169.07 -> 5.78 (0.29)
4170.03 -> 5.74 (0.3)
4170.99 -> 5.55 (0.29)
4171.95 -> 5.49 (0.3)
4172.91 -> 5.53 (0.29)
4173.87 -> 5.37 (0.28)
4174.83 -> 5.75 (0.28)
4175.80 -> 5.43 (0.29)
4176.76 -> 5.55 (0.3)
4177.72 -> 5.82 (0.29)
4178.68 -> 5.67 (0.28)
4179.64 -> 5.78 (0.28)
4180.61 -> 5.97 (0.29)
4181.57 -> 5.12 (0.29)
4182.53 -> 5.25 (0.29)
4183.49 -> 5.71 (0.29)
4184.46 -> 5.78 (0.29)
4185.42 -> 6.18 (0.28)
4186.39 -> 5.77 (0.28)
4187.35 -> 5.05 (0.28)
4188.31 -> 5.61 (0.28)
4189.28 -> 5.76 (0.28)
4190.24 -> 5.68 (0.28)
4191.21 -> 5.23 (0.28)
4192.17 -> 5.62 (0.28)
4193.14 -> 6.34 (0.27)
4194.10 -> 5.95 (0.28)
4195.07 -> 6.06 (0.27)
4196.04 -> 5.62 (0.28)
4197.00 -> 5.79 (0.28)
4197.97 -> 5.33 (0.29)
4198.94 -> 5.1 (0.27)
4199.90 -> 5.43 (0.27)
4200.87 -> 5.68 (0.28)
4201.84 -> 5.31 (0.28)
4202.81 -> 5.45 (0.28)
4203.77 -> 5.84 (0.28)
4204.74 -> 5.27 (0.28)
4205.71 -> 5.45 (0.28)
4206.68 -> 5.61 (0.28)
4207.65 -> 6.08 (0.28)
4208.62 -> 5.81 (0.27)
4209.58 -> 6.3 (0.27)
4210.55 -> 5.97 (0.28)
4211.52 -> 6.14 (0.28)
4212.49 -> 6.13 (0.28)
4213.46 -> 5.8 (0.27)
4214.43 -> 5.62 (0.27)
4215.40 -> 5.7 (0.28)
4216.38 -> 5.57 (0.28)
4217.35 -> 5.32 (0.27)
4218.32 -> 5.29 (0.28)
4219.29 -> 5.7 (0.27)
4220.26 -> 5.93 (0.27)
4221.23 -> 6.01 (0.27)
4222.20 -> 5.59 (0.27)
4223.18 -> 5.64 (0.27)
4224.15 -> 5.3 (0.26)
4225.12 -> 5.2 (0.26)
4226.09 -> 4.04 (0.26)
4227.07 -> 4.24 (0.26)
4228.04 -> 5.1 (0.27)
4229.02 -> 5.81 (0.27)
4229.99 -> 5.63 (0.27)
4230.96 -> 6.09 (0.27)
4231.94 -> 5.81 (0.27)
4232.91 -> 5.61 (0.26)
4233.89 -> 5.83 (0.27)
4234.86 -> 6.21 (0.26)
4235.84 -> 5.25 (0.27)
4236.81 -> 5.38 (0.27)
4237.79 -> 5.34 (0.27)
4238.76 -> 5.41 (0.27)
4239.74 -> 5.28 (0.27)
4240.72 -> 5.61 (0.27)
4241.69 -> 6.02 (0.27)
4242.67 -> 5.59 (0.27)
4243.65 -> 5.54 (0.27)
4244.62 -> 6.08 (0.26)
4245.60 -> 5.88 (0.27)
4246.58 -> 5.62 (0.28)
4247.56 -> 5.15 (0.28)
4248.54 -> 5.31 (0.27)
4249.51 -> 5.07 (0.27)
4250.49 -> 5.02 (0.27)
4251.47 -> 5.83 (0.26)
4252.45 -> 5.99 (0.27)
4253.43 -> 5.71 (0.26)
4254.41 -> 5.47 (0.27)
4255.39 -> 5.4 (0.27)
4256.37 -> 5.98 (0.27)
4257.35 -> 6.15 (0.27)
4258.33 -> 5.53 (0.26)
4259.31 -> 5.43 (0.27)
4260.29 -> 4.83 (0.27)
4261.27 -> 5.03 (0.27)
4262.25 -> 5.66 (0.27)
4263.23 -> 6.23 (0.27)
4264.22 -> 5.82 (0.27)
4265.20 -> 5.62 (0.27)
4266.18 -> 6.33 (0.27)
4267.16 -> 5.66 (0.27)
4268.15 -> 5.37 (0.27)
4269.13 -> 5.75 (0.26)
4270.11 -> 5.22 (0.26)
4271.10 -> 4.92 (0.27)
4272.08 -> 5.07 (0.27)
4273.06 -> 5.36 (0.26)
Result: 11.5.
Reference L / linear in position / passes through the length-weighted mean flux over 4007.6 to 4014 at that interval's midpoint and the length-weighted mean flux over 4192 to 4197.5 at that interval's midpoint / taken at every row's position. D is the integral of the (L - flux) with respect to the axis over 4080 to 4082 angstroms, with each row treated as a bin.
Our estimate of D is -0.85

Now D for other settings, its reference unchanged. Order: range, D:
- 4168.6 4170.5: 0.17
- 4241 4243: 0.43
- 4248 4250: 1.69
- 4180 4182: 0.61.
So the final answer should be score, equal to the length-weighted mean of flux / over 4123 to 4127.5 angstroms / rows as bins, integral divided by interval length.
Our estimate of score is 5.9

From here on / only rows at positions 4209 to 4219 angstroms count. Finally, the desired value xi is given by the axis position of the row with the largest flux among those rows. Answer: 4209.58 angstroms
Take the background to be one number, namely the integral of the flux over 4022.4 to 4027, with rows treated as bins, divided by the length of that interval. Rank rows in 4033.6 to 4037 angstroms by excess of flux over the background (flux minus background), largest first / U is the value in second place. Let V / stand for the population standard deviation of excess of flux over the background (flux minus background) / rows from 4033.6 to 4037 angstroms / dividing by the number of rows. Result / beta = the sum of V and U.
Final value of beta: -0.7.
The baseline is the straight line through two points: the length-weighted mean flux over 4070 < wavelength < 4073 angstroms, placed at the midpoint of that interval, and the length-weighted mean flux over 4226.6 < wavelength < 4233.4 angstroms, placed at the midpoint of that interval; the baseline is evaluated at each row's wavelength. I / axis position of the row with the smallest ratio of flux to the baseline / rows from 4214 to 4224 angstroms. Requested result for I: 4218.32 angstroms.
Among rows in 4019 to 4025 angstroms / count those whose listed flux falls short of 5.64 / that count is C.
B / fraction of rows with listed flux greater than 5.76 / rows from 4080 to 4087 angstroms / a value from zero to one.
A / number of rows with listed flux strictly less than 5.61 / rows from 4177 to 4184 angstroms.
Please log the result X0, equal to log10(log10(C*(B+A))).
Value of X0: -0.05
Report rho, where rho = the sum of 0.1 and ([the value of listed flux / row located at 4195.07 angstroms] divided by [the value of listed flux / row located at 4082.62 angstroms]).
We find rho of 1.154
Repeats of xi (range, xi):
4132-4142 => 4137.51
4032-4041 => 4039.61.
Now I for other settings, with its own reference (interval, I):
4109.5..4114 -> 4109.98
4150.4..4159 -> 4154.70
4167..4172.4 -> 4168.11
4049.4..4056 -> 4051.72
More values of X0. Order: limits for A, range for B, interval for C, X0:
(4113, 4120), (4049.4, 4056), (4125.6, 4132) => -0.39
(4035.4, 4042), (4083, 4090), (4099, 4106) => 0.13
